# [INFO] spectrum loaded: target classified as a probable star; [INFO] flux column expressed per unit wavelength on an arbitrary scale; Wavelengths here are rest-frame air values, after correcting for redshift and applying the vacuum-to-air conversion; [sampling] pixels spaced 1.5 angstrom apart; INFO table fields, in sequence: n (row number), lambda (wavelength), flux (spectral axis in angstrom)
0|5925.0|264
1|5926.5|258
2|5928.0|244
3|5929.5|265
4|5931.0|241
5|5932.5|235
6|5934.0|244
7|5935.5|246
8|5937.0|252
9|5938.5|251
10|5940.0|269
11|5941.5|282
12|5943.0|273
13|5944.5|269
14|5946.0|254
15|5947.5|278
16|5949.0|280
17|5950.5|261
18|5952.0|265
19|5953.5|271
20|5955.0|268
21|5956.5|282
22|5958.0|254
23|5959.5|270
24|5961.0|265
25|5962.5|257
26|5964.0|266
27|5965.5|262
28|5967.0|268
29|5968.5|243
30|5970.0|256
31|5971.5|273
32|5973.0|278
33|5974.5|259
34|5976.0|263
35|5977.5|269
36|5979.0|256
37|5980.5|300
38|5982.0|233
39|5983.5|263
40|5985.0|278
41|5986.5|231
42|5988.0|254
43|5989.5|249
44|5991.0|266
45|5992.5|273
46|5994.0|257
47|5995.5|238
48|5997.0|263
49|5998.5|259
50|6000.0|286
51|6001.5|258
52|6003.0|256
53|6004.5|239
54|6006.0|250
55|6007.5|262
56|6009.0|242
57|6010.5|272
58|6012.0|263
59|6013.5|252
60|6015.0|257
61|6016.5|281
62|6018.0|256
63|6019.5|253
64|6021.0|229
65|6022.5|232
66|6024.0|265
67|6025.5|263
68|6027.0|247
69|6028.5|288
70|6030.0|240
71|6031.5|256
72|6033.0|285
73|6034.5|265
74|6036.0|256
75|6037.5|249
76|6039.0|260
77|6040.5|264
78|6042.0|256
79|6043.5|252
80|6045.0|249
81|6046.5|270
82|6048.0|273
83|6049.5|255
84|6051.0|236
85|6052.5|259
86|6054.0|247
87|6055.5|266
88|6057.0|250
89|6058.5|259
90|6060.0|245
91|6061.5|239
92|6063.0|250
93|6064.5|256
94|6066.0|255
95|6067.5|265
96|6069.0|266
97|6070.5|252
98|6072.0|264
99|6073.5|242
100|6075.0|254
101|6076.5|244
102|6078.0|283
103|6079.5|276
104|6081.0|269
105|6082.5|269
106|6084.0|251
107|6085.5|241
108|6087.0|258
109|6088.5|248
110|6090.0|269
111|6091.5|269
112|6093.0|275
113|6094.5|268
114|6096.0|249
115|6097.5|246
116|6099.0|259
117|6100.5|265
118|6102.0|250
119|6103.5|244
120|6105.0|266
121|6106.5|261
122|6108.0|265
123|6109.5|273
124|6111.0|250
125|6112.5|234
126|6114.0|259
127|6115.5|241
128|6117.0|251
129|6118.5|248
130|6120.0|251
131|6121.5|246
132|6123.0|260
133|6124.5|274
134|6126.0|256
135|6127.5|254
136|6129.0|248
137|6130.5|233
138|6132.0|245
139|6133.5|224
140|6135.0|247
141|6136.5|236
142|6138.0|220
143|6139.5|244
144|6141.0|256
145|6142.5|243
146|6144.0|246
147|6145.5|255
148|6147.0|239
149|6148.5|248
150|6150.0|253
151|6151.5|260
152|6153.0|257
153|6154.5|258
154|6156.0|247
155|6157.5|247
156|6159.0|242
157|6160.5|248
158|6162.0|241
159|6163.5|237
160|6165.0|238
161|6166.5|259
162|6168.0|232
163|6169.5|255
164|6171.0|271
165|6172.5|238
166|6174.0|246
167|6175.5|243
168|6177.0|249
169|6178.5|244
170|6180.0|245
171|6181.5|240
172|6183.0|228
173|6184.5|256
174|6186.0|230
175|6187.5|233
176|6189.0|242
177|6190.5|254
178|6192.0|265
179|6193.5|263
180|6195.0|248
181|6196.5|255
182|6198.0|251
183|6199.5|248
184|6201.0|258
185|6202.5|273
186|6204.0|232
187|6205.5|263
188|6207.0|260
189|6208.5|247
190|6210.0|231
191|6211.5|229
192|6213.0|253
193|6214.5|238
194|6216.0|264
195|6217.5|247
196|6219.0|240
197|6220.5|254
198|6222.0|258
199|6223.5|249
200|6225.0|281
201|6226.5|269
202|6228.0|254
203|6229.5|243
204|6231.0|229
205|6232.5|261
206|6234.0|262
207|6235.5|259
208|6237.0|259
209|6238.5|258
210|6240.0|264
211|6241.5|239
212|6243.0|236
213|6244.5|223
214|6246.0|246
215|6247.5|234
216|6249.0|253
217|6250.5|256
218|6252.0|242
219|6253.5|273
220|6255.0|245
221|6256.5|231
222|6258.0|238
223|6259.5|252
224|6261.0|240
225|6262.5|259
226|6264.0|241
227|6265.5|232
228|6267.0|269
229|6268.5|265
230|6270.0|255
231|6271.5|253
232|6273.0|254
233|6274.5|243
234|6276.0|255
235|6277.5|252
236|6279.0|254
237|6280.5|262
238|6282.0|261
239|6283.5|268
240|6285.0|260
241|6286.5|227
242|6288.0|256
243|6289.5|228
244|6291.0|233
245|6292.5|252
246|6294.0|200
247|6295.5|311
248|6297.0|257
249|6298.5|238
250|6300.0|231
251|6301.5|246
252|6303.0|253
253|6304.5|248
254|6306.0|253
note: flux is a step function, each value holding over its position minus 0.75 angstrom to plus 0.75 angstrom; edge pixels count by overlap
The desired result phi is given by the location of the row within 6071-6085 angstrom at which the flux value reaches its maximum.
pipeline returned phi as 6078.0 angstrom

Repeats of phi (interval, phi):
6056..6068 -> 6067.5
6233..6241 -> 6240.0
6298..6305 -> 6303.0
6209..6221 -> 6216.0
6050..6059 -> 6055.5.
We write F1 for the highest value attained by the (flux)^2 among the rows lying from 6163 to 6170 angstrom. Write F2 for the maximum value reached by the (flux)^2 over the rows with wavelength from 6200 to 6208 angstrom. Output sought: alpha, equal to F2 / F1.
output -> 1.11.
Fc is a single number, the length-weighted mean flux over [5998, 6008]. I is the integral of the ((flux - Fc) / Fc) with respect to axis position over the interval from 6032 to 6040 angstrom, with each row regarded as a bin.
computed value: 0.13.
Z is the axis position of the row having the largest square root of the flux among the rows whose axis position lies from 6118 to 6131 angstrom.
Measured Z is 6124.5 angstrom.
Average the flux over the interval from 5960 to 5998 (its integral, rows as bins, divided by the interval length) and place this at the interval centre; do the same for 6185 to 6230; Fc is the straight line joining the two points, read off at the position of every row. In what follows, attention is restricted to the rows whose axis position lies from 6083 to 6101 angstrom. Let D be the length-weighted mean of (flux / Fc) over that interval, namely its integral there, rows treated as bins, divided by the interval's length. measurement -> 1.01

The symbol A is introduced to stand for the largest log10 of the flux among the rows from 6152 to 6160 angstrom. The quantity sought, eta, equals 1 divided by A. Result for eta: 0.415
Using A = 2.41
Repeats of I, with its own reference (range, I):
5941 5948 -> 0.33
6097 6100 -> -0.05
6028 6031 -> 0.03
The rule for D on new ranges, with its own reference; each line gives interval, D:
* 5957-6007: 1.00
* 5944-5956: 1.02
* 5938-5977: 1.02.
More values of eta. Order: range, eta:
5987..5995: 0.410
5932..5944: 0.408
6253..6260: 0.410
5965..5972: 0.410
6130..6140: 0.418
